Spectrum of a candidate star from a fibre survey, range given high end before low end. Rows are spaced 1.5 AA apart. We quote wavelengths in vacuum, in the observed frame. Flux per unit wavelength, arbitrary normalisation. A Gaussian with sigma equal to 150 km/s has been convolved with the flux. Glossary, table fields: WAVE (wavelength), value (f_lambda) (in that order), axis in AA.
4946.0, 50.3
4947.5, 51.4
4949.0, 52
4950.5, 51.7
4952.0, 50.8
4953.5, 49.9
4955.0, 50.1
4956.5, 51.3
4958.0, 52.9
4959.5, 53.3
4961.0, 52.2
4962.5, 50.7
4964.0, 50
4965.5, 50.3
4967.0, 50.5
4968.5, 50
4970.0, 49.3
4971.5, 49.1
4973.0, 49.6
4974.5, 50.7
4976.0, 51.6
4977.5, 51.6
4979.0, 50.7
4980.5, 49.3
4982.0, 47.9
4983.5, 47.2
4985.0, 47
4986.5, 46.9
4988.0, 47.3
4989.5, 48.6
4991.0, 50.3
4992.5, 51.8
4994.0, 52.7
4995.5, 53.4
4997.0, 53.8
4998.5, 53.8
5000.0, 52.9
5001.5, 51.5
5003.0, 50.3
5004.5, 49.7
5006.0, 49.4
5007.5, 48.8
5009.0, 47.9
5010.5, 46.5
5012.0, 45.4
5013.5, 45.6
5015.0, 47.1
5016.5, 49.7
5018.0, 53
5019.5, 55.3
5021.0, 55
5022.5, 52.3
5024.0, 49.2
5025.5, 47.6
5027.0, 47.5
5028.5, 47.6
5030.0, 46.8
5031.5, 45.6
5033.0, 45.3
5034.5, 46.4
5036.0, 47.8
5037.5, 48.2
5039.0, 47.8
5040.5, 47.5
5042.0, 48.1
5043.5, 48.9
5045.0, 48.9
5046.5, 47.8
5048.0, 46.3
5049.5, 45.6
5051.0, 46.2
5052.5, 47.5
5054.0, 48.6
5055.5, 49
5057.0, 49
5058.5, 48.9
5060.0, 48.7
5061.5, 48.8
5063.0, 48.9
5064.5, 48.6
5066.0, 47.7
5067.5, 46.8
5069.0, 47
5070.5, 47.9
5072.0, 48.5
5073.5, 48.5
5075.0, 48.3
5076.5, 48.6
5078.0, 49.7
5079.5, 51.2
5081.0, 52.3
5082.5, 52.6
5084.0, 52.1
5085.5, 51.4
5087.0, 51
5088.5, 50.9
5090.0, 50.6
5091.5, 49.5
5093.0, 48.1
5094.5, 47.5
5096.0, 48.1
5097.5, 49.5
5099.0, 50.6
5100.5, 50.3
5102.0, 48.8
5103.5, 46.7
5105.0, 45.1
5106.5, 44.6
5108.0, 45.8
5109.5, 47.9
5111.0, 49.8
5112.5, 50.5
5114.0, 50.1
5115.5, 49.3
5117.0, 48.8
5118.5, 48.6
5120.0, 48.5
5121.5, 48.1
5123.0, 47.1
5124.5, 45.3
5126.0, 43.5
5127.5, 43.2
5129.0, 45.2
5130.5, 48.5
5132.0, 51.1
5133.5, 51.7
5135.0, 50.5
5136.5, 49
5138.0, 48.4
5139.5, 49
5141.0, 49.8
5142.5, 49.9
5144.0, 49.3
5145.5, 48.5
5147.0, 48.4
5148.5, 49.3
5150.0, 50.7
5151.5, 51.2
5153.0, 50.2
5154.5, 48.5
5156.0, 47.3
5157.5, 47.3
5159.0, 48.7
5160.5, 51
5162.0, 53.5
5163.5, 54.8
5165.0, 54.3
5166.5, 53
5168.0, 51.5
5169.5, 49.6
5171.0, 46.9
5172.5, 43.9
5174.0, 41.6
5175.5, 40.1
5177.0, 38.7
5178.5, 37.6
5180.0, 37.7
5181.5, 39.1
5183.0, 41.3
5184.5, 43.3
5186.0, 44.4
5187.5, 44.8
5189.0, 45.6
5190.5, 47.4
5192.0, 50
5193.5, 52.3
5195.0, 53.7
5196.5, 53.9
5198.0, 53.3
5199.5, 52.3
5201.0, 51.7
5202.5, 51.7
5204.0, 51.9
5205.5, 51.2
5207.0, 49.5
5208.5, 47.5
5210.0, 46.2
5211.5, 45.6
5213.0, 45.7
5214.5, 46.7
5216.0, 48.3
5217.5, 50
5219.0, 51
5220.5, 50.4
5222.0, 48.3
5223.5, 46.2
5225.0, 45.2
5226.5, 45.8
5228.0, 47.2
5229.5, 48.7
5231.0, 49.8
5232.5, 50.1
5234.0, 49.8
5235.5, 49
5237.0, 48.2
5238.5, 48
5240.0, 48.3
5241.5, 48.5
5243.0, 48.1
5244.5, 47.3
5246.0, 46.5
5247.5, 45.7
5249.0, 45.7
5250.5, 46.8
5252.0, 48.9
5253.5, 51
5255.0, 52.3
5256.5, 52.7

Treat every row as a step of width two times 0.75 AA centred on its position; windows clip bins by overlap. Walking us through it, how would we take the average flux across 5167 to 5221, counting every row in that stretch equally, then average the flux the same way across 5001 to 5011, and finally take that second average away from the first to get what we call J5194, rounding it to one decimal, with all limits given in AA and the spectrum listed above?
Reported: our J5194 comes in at -2.0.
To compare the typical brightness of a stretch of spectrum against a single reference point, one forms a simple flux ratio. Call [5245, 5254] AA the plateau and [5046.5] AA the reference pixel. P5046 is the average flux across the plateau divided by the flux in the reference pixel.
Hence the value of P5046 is 0.99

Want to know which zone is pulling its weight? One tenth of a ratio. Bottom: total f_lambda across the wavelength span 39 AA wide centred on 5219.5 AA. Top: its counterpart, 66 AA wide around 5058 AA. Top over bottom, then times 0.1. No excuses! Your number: 0.17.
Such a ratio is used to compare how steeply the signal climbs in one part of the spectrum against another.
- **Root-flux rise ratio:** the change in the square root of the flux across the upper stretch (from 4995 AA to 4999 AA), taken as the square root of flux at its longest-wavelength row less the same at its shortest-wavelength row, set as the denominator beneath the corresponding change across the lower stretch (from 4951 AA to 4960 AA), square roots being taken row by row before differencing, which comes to 6.3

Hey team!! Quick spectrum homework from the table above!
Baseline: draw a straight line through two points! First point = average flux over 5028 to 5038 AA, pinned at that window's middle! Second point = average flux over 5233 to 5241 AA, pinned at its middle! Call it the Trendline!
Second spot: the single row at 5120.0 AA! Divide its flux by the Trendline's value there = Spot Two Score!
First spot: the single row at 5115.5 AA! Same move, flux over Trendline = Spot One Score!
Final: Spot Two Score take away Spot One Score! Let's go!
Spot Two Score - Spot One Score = -0.018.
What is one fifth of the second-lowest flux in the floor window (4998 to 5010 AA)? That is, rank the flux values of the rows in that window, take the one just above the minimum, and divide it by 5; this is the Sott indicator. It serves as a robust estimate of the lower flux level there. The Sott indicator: 9.76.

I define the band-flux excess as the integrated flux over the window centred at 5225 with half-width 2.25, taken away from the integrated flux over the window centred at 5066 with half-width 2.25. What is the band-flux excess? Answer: 9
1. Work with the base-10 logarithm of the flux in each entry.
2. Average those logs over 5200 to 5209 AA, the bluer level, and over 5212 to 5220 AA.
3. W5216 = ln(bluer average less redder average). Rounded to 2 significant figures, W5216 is -3.9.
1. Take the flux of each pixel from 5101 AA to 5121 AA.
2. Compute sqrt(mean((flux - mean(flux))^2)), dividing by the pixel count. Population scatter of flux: 1.8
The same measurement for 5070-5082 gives 1.5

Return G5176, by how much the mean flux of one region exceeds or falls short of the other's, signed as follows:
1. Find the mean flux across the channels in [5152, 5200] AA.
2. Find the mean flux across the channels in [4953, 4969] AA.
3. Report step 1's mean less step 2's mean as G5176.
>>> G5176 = -3.6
